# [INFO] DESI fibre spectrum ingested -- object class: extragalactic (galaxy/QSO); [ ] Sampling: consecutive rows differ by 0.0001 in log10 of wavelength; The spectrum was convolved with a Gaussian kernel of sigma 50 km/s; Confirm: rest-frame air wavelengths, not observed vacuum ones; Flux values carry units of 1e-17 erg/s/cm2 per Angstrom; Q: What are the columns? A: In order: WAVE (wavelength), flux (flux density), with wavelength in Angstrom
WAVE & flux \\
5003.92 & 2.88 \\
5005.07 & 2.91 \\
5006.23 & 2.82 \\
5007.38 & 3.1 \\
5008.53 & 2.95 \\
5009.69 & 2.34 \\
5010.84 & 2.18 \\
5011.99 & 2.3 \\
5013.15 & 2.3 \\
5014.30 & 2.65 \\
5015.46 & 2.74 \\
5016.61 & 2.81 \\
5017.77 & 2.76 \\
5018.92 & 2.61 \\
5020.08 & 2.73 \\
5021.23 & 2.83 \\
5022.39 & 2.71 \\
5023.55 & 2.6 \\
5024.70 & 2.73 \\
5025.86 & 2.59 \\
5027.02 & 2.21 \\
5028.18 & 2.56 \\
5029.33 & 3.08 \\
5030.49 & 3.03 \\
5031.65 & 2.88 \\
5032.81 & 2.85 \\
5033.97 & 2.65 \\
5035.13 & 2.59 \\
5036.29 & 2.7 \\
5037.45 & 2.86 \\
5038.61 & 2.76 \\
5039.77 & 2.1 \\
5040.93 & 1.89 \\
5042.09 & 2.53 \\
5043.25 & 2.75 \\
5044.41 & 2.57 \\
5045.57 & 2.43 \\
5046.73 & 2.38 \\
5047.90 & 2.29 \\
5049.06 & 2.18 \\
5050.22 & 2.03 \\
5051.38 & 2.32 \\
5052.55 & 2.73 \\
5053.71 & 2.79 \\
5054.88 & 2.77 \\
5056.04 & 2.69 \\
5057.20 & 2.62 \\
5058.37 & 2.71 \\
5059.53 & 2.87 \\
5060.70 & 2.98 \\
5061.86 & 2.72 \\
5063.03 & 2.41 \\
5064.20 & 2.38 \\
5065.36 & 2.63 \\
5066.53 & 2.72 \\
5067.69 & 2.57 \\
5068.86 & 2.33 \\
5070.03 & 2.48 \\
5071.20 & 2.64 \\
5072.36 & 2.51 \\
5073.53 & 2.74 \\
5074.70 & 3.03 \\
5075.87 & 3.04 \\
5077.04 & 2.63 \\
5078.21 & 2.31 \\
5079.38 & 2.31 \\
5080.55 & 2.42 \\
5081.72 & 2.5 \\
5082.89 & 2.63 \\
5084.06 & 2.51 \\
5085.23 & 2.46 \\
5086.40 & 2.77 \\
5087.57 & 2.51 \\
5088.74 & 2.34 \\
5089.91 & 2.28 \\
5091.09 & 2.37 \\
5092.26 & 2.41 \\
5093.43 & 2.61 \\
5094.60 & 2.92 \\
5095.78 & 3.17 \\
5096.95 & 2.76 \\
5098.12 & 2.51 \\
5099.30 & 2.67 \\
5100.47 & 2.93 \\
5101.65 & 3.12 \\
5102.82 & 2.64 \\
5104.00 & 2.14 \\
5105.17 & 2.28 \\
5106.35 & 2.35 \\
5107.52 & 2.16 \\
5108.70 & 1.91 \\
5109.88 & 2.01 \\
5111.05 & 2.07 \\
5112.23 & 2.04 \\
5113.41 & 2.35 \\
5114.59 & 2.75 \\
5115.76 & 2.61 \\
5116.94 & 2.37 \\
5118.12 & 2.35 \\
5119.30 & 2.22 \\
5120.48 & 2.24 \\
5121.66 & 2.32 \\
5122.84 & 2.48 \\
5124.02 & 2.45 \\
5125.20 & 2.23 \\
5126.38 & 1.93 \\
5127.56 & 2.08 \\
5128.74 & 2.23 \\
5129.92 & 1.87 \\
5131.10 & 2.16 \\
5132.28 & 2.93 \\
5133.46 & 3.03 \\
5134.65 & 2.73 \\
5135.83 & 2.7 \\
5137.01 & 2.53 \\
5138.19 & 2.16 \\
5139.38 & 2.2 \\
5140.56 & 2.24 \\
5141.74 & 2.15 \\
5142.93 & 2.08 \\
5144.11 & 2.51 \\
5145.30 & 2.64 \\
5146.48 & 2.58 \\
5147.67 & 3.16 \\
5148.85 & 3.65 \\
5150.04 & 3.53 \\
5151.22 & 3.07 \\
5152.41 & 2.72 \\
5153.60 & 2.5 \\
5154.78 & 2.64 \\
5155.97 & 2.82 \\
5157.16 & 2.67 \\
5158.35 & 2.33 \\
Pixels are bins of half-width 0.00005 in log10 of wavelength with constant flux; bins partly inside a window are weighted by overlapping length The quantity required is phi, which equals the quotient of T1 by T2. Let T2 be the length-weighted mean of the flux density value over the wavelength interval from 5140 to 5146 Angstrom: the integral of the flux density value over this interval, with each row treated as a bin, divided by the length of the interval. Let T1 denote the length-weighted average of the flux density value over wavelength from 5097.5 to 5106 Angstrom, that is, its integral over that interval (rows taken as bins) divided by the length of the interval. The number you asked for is 1.12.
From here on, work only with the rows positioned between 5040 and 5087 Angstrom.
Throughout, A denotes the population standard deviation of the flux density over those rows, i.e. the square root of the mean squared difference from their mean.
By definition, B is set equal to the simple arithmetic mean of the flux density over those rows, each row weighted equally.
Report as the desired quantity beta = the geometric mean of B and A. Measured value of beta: 0.79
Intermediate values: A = 0.25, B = 2.56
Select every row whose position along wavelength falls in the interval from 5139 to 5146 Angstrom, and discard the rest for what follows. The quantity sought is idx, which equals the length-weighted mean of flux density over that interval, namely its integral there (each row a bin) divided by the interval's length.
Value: 2.31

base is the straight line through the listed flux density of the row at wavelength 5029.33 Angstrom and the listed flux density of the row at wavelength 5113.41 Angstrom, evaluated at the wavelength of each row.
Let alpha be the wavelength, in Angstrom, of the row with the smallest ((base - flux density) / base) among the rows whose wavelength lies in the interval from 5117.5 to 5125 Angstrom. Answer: 5122.84 Angstrom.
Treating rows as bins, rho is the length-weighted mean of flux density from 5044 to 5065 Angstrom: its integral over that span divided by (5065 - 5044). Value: 2.549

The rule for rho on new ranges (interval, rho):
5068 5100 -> 2.588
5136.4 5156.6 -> 2.658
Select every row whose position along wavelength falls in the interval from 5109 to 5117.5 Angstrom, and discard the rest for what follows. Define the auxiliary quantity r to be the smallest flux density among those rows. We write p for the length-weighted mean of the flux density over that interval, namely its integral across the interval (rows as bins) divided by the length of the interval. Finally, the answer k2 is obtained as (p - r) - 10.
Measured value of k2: -9.71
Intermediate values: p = 2.30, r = 2.01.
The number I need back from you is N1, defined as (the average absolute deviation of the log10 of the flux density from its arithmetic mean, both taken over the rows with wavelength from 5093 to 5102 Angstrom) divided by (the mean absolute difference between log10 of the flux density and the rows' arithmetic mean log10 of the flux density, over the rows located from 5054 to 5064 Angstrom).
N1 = 1.7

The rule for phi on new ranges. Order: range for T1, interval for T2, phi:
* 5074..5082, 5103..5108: 1.15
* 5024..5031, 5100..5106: 1.04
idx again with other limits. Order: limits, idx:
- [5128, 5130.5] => 2.05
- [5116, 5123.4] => 2.34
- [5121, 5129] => 2.25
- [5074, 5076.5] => 3.01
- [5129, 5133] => 2.34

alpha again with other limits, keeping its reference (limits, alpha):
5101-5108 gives 5101.65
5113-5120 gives 5114.59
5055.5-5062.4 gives 5060.70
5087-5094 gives 5093.43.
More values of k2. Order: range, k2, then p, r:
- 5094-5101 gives -9.68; 2.83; 2.51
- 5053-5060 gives -9.88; 2.74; 2.62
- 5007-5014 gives -9.66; 2.52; 2.18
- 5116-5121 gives -9.91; 2.31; 2.22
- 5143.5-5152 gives -9.50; 3.01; 2.51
